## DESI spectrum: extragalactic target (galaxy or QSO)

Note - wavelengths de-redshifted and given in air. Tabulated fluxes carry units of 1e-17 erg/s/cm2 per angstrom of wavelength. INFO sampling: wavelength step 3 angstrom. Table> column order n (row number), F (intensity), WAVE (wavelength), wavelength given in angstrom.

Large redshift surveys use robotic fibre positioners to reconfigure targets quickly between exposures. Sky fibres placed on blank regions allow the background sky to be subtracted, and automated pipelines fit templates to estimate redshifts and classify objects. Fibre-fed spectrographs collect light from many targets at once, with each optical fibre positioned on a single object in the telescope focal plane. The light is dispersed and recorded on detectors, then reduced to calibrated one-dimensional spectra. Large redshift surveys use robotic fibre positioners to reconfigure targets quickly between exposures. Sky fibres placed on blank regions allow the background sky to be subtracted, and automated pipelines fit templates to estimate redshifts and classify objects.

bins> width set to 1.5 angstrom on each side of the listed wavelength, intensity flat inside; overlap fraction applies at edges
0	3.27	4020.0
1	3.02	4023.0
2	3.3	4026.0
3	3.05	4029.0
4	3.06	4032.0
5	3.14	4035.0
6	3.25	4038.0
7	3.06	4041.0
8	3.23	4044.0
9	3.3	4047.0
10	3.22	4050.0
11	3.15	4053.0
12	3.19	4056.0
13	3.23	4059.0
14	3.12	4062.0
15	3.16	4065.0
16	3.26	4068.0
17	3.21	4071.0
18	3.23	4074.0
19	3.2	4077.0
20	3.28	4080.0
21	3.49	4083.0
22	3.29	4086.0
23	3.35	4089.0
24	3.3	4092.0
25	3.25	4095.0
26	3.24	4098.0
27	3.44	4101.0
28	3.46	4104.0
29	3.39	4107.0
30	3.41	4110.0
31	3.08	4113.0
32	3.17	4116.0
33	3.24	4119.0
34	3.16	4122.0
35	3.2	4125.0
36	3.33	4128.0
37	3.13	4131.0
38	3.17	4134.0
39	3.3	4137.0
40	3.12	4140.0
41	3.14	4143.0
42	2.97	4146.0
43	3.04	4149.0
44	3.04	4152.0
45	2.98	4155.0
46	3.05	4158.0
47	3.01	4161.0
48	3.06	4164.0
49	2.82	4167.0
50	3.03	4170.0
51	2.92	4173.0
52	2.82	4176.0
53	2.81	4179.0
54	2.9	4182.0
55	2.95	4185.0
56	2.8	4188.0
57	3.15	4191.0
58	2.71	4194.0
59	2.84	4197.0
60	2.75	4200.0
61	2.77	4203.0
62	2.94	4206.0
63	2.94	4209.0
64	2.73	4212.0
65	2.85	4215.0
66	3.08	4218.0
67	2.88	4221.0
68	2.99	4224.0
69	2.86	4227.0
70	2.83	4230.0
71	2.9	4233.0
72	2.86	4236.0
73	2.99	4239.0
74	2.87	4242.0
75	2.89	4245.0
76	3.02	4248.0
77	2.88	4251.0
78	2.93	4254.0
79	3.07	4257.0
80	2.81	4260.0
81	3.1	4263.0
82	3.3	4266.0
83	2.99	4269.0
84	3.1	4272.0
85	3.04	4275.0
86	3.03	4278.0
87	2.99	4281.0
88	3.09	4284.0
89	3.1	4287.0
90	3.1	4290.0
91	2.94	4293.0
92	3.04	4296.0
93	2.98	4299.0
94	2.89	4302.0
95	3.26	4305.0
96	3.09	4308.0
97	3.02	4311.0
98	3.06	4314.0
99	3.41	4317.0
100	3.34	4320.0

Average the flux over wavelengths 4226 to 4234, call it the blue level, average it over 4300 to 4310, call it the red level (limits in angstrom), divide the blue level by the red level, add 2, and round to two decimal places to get 2.93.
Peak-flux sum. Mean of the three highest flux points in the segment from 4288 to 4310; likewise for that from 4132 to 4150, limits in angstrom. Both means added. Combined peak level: 6.35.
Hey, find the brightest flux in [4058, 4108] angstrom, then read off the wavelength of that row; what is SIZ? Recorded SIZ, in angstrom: 4083.0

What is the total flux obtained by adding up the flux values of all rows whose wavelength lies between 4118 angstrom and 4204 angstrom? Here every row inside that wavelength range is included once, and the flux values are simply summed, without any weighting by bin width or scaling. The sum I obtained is 87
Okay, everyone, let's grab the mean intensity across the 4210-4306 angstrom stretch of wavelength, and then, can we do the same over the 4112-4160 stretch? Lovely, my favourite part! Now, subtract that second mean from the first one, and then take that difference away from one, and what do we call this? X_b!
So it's 1.2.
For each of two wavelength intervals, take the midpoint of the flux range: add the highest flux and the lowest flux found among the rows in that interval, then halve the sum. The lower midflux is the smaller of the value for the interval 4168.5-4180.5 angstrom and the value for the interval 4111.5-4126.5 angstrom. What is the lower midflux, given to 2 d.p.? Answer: 2.92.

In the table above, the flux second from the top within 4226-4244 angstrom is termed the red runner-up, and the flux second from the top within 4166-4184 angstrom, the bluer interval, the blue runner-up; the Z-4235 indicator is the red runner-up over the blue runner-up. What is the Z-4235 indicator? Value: 0.99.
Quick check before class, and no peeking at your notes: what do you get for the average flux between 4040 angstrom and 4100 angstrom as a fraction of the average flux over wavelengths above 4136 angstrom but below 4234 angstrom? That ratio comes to 1.10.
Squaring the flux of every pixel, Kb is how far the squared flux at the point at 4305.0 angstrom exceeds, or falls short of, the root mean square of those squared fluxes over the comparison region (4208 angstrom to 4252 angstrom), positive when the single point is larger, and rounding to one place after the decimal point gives 2.2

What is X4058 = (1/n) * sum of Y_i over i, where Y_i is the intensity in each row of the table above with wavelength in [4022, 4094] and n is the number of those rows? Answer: 3.21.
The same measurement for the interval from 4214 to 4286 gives 2.97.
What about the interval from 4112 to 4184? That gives 3.06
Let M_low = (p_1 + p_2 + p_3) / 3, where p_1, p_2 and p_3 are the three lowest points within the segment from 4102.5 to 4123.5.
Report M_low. 3.14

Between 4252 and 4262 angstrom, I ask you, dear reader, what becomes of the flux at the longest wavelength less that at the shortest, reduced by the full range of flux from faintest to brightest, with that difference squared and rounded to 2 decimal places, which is 0.14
